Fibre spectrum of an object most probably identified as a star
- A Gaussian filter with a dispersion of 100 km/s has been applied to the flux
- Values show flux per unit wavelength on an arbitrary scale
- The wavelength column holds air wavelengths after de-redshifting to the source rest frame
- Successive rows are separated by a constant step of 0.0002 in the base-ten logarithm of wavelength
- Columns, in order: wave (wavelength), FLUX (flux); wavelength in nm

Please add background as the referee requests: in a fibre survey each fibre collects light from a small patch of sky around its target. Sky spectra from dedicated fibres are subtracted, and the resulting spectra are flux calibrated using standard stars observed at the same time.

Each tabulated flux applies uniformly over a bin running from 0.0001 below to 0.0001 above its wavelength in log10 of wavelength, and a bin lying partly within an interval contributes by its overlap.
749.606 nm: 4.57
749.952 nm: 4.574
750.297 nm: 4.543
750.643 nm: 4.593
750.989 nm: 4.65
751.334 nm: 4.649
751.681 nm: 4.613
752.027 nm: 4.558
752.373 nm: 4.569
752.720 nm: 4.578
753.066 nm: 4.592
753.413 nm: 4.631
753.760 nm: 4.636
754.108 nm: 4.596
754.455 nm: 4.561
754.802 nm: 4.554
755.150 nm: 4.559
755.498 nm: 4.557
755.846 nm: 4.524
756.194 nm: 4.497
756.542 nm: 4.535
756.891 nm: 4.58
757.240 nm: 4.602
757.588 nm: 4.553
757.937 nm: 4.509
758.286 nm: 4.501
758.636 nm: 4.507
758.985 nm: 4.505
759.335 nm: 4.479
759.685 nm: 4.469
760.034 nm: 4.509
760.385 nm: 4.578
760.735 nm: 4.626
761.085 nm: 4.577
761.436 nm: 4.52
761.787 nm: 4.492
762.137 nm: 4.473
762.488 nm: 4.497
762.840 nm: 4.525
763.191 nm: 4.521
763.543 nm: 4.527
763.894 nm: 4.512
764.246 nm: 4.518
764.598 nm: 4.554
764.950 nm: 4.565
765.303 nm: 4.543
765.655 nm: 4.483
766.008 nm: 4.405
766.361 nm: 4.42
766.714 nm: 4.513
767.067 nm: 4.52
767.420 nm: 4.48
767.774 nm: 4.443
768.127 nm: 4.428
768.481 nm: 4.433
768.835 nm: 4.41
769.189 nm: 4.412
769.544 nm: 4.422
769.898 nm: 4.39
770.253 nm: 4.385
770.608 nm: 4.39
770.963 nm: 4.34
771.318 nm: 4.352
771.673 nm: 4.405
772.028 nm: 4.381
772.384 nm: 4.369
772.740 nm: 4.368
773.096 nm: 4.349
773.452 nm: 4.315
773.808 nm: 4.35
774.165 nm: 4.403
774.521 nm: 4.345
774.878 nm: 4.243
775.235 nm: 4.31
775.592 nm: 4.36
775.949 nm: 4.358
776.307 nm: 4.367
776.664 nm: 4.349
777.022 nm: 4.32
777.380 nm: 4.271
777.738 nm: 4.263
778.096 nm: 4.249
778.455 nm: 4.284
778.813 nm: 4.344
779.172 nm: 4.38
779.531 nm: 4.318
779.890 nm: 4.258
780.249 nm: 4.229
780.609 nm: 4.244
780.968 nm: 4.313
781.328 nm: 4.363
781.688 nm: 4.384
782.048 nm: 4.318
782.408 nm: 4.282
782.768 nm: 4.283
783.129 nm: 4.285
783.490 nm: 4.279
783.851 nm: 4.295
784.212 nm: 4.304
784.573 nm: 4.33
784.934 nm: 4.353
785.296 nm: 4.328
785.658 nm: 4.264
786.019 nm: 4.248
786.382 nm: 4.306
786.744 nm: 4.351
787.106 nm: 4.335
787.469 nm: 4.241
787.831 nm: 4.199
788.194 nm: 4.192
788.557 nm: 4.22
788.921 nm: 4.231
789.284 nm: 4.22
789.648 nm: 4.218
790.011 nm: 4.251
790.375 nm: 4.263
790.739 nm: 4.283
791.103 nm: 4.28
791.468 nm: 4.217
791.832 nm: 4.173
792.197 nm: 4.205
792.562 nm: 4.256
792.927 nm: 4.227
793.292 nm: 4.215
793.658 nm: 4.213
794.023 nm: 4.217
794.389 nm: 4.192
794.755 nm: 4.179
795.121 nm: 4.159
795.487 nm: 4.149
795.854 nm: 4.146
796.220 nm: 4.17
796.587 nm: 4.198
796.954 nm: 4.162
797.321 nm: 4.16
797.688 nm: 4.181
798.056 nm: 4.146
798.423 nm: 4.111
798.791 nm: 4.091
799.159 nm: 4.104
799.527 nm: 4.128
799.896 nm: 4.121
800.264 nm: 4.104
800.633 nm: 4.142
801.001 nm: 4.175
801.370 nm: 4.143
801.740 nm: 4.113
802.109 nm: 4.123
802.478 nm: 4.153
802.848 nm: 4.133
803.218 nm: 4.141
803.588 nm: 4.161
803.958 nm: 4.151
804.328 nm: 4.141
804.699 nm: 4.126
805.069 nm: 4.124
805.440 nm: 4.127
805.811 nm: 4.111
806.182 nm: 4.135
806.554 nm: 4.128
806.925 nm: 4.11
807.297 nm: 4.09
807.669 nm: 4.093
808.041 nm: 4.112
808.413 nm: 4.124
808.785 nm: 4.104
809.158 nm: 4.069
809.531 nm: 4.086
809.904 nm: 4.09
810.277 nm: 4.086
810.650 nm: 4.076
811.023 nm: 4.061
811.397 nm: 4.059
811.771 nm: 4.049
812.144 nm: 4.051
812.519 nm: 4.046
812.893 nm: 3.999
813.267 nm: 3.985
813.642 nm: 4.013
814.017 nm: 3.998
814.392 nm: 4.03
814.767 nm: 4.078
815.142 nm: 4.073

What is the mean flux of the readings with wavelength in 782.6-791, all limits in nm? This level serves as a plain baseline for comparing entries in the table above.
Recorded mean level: 4.27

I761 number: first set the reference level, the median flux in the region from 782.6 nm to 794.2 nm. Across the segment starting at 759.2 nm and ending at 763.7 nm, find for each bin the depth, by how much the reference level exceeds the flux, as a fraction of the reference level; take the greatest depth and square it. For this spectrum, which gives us 0.0026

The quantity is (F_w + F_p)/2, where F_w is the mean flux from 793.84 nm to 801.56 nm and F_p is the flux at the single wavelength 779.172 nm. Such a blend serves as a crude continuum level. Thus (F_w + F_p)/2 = 4.27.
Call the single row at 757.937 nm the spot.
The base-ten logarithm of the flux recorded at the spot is 0.654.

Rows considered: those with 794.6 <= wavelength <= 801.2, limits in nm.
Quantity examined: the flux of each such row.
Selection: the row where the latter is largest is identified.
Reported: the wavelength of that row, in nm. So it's 796.587 nm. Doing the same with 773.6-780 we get 774.165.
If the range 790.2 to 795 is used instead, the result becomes 790.739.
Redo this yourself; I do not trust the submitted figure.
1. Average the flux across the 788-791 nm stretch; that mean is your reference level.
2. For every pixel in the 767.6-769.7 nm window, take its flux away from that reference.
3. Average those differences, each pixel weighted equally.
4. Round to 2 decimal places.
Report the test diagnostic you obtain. -0.19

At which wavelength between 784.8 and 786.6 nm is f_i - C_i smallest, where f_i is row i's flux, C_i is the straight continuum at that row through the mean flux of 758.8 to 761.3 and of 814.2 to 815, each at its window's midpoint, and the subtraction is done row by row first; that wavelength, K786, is 786.019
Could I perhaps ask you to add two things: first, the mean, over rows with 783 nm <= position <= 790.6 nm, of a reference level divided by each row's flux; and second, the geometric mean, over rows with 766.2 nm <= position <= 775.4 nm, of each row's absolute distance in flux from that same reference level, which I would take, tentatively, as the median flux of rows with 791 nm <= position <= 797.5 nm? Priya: 1.17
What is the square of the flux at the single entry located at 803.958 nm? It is 17.2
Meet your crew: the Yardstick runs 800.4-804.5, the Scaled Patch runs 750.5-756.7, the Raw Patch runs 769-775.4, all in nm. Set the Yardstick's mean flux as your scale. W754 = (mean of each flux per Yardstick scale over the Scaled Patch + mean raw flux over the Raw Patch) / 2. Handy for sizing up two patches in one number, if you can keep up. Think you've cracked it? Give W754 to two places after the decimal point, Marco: 2.73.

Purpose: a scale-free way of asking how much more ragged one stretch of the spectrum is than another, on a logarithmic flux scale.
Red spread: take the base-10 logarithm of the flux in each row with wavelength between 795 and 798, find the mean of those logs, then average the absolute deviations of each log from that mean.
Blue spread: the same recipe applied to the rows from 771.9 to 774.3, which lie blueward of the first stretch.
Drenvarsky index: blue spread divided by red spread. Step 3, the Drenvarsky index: 1.5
